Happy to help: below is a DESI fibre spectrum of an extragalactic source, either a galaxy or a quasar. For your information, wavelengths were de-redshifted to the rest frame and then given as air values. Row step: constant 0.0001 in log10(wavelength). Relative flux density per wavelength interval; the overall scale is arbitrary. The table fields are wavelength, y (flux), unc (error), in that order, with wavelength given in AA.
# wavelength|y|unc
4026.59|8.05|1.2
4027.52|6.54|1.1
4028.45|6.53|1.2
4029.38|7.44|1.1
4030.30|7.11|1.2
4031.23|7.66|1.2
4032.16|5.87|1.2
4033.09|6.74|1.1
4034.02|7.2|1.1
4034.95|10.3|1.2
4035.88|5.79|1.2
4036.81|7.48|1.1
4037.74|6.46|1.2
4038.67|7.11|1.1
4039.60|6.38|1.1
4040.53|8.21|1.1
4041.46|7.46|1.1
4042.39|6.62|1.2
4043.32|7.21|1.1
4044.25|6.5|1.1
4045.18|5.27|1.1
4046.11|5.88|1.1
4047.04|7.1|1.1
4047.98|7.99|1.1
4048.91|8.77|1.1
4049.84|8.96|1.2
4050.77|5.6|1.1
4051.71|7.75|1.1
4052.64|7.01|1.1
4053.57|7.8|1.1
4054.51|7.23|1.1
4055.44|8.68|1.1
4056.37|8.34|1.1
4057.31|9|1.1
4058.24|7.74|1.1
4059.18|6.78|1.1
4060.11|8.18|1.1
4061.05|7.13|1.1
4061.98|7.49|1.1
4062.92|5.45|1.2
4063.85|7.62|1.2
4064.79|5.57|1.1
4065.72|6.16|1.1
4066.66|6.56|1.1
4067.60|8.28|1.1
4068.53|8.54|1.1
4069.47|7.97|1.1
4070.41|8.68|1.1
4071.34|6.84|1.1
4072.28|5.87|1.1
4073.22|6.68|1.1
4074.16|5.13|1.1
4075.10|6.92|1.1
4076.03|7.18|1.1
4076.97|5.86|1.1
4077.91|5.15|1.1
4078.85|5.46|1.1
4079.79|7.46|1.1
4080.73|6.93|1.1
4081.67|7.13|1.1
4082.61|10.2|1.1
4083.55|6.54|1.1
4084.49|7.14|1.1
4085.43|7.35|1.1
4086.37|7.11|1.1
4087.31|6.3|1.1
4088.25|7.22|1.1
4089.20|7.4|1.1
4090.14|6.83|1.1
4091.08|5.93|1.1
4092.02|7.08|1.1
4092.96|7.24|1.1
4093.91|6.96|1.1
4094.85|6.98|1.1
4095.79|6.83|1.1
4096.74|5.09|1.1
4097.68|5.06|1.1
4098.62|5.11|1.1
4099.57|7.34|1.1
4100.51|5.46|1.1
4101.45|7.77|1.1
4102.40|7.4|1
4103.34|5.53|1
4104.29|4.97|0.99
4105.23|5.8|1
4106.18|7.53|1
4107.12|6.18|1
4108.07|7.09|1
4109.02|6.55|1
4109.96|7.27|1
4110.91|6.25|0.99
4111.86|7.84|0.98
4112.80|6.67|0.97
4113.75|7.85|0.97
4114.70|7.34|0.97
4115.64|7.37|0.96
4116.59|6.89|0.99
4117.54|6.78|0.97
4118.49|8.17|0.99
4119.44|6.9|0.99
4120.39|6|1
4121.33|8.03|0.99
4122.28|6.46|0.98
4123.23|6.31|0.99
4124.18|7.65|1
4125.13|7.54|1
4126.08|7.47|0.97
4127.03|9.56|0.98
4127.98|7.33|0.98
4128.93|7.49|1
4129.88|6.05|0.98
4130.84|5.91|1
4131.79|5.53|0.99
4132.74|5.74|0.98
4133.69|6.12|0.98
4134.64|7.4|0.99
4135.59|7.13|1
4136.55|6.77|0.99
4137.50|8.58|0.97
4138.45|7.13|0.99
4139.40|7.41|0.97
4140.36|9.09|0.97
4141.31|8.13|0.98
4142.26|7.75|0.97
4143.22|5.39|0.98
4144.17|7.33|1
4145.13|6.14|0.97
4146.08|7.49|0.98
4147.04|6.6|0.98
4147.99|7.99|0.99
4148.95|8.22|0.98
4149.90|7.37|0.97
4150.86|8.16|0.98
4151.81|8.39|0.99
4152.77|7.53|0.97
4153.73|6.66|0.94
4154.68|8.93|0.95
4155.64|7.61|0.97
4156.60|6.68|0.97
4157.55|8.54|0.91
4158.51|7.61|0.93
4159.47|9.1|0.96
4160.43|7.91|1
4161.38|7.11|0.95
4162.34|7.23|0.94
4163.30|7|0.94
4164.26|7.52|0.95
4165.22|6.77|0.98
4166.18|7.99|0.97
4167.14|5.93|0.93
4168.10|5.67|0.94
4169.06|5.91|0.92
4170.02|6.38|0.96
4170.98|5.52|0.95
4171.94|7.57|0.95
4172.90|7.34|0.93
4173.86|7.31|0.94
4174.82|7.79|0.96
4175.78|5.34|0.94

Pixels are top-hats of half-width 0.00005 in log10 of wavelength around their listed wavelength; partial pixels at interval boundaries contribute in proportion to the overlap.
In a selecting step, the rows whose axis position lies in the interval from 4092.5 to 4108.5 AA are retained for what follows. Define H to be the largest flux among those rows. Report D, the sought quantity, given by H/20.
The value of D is 0.39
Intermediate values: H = 7.77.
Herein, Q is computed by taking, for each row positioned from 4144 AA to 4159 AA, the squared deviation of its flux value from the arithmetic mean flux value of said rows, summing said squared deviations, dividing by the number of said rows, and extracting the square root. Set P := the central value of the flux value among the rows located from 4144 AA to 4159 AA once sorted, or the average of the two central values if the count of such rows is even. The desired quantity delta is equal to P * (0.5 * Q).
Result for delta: 2.9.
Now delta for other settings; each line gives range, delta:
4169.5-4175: 2.9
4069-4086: 4.2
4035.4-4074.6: 3.8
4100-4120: 2.9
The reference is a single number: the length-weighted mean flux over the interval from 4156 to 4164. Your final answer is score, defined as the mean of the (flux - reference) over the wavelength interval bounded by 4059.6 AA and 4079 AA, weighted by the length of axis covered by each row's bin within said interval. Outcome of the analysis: -0.8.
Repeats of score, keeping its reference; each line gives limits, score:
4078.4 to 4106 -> -1.0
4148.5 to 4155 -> 0.2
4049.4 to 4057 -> 0.1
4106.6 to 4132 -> -0.6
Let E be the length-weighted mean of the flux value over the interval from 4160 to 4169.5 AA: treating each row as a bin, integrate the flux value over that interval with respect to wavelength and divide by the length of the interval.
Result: 6.90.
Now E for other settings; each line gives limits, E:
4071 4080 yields 6.21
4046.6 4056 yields 7.70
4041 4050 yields 7.12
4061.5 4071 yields 7.23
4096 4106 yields 6.02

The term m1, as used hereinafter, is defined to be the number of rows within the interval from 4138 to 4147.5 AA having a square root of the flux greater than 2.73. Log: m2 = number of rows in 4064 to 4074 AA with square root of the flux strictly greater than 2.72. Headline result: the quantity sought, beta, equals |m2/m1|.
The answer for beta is 1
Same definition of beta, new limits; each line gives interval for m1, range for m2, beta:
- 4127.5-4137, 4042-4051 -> 3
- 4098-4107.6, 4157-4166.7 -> 3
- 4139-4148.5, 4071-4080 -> 0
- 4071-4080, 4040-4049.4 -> 4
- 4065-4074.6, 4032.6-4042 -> 1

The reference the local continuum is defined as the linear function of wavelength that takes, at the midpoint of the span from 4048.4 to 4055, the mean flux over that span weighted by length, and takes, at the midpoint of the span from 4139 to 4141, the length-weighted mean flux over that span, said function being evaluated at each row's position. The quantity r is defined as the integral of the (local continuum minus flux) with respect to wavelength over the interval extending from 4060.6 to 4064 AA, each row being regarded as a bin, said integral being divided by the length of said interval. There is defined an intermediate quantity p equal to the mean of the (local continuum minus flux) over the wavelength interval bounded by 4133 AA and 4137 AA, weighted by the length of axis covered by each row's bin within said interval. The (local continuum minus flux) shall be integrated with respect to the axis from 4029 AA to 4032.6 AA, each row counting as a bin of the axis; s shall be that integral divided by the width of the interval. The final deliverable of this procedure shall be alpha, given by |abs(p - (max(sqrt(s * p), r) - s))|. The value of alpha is 1.03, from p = 1.4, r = 0.8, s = 0.43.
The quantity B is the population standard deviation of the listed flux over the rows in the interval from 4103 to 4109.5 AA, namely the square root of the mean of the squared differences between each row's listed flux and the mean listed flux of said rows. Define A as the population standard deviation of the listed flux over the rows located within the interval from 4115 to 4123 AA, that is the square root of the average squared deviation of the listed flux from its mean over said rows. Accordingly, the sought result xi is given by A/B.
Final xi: 0.84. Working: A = 0.7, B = 0.83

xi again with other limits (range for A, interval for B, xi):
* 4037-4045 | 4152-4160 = 0.67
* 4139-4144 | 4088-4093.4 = 2.50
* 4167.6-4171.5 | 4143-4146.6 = 0.38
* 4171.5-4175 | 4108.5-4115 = 0.33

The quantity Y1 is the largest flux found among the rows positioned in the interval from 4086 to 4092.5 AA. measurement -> 7.4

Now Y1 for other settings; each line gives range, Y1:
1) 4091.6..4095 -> 7.24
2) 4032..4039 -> 10.3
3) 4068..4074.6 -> 8.68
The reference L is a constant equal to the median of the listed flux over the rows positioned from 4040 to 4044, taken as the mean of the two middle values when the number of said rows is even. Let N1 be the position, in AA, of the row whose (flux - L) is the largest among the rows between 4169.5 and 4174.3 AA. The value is 4171.94 AA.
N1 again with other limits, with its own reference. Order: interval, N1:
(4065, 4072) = 4070.41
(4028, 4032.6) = 4031.23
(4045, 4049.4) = 4048.91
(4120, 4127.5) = 4127.03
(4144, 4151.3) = 4148.95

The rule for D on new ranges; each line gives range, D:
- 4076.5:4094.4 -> 0.51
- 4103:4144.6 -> 0.48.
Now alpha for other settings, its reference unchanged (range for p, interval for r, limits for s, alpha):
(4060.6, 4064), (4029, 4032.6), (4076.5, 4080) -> 1.49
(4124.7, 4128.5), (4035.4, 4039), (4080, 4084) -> 0.46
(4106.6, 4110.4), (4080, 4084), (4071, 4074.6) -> 1.46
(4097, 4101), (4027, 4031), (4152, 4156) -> 1.68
